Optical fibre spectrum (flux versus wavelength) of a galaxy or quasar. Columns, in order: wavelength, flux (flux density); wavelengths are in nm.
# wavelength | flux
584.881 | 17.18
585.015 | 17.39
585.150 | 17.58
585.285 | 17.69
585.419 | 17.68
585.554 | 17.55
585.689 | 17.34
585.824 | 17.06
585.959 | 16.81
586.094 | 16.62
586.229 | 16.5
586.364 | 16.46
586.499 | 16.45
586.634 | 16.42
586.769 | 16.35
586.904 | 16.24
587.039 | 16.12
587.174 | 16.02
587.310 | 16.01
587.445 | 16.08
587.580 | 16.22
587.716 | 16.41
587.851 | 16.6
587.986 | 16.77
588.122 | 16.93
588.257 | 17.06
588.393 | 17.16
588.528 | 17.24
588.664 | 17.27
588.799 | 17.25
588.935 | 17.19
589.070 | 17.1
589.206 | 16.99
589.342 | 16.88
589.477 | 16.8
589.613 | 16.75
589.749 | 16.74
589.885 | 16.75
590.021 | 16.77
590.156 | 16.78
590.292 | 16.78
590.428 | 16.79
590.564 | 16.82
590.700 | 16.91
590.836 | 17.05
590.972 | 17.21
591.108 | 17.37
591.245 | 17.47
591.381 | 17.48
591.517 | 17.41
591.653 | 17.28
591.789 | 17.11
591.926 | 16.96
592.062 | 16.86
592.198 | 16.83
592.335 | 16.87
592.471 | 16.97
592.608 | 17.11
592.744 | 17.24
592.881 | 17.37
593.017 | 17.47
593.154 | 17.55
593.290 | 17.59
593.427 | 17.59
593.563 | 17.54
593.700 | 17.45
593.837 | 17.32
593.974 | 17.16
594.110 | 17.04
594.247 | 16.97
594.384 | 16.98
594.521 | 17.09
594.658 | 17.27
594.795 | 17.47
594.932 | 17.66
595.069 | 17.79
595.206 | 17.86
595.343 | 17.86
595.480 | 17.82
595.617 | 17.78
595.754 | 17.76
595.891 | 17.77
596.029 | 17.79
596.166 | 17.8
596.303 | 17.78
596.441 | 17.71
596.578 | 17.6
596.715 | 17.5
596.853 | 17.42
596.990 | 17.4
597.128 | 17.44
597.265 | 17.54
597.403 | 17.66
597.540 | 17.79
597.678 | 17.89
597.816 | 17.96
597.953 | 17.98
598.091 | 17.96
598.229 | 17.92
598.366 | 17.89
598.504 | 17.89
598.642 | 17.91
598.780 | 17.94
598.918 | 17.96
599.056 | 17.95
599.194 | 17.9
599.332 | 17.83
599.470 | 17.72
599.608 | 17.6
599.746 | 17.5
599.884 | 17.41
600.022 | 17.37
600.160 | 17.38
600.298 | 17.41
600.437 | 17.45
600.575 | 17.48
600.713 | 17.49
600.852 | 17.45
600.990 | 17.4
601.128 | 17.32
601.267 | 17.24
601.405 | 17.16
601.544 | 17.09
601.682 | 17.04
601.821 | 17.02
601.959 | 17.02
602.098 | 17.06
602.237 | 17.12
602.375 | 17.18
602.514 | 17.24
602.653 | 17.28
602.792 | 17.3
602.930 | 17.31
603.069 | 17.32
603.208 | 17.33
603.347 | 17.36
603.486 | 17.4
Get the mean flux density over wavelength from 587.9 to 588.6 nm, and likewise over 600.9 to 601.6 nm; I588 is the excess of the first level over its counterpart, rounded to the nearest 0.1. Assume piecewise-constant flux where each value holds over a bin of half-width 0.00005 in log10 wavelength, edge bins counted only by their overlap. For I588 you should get -0.2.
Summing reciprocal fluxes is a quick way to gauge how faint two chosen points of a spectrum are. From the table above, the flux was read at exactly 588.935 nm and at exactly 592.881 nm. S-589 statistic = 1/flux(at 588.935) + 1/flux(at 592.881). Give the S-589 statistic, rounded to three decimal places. 0.116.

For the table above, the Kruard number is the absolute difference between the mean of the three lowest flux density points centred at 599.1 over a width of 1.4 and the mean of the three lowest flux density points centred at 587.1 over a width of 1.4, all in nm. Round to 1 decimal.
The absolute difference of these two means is 1.6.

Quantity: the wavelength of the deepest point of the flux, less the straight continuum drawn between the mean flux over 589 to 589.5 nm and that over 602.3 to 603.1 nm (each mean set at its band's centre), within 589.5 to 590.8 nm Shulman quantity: 589.749 nm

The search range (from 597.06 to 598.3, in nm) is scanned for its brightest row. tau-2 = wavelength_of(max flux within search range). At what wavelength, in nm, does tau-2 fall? 597.953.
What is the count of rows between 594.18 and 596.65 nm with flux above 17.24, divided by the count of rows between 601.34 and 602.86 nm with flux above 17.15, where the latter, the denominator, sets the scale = 3.00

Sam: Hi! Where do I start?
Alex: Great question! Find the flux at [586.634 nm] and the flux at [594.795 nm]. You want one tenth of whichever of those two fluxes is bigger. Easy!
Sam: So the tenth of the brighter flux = 1.75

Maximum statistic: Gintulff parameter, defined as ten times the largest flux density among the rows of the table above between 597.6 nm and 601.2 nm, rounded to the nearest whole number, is 180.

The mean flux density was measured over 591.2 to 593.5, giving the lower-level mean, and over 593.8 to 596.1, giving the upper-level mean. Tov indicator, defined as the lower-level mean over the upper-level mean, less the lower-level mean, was -16.3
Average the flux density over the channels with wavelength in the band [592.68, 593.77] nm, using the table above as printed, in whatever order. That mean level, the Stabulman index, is 17.5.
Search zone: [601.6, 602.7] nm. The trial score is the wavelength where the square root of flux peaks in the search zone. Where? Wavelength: 602.653 nm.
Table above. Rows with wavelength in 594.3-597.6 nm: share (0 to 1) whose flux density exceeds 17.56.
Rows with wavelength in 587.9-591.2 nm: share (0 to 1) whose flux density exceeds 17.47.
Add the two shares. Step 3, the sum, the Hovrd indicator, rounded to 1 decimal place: 0.6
